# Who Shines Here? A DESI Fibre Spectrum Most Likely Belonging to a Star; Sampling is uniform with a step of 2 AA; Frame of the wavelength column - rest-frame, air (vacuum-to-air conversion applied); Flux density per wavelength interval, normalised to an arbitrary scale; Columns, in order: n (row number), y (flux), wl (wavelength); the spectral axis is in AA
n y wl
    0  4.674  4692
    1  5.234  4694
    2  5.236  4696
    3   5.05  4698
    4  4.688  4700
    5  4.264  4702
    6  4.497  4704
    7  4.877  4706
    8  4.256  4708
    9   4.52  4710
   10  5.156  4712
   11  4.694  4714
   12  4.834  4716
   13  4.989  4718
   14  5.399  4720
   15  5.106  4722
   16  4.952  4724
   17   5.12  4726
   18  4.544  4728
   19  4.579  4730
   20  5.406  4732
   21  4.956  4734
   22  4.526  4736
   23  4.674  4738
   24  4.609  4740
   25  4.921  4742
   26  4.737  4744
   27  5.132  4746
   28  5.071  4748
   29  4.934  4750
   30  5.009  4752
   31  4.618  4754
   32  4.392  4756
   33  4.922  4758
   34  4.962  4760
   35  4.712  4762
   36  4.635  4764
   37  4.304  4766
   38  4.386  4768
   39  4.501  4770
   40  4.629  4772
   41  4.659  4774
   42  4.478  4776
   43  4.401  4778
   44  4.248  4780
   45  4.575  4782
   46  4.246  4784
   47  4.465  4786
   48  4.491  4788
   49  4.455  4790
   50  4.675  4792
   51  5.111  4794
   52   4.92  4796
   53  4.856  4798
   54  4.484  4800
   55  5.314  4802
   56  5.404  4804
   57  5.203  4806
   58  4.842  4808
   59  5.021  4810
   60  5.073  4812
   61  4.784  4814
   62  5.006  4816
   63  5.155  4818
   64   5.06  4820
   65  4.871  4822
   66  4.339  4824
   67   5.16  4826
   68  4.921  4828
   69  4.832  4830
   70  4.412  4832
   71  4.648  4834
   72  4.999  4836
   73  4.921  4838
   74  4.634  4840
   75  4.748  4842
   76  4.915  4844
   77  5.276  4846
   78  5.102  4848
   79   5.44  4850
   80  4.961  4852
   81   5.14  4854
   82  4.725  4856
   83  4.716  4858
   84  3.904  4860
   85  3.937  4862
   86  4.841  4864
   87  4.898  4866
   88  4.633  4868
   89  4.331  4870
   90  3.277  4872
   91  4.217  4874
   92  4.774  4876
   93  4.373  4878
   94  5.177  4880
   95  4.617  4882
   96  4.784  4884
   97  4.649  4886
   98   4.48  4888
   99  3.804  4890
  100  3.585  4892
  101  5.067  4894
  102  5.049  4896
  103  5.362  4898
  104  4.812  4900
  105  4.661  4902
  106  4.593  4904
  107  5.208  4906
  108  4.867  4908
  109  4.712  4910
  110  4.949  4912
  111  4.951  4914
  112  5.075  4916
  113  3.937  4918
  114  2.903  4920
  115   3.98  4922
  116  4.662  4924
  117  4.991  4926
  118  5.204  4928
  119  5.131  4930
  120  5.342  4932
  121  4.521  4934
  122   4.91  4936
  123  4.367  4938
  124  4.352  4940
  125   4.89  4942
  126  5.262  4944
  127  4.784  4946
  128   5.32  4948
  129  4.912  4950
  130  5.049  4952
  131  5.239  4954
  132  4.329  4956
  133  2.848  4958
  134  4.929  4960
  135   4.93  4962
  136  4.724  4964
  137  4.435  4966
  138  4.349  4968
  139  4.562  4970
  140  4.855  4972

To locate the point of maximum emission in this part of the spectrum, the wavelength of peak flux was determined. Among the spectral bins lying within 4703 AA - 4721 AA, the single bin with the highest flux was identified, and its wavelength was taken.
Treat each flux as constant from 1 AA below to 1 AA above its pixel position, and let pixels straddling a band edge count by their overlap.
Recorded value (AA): 4720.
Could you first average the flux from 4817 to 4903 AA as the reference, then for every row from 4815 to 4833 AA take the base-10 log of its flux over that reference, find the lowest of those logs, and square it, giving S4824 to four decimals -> 0.0012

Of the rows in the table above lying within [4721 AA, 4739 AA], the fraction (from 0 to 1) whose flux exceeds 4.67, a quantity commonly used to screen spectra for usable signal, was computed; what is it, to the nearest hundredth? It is 0.67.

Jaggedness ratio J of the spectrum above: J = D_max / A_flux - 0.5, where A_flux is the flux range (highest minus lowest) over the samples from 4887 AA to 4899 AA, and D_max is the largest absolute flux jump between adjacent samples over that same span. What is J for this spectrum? 0.33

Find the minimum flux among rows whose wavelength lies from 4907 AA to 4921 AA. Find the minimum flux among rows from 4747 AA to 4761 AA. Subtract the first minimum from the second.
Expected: 1.5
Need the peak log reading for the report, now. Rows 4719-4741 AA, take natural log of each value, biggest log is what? 1.69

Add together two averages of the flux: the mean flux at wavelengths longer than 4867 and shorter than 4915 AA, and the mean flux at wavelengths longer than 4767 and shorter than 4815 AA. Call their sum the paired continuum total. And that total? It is 9.34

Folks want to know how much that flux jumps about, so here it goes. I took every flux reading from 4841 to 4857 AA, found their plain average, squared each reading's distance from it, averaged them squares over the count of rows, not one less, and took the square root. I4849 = 0.23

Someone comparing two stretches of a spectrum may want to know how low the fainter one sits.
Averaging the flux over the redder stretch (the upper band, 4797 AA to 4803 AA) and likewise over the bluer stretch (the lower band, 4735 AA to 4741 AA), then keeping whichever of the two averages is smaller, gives 4.6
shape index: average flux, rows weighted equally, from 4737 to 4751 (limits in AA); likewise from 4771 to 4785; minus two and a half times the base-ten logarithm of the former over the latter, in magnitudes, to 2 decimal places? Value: -0.09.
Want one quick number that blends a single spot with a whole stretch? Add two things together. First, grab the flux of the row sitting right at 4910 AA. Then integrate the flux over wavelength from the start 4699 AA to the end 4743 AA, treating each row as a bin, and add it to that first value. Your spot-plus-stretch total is 216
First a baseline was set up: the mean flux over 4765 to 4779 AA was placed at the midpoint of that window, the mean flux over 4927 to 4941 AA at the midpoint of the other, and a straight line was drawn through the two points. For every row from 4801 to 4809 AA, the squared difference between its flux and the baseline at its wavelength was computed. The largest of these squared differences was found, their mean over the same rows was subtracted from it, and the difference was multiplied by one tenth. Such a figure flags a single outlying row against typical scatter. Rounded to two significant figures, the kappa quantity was 0.027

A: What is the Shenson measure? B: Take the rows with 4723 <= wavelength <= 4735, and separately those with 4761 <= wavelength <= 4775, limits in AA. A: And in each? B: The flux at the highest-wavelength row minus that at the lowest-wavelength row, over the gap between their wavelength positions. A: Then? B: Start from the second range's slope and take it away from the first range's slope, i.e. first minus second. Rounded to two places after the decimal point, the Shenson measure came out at 0.00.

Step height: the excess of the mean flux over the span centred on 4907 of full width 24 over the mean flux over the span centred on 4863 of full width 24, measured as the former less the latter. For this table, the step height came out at 0.4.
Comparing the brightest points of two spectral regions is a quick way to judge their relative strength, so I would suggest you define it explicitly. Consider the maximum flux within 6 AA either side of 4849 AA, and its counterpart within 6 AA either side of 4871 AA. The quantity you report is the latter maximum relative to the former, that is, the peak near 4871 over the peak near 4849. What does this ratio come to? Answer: 0.90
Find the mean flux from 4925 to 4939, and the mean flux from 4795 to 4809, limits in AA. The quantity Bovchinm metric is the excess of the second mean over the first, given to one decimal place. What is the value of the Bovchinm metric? 0.1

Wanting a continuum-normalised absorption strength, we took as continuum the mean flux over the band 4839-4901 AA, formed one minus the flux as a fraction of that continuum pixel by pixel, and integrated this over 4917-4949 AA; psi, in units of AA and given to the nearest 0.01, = -0.05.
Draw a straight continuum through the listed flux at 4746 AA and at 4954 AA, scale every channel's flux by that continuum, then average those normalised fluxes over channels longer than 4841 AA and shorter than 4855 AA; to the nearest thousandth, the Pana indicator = 0.980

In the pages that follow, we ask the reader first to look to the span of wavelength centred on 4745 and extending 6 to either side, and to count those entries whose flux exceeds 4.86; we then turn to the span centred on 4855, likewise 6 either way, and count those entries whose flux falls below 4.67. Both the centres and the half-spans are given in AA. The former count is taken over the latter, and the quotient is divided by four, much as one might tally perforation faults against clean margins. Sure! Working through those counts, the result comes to 1.00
